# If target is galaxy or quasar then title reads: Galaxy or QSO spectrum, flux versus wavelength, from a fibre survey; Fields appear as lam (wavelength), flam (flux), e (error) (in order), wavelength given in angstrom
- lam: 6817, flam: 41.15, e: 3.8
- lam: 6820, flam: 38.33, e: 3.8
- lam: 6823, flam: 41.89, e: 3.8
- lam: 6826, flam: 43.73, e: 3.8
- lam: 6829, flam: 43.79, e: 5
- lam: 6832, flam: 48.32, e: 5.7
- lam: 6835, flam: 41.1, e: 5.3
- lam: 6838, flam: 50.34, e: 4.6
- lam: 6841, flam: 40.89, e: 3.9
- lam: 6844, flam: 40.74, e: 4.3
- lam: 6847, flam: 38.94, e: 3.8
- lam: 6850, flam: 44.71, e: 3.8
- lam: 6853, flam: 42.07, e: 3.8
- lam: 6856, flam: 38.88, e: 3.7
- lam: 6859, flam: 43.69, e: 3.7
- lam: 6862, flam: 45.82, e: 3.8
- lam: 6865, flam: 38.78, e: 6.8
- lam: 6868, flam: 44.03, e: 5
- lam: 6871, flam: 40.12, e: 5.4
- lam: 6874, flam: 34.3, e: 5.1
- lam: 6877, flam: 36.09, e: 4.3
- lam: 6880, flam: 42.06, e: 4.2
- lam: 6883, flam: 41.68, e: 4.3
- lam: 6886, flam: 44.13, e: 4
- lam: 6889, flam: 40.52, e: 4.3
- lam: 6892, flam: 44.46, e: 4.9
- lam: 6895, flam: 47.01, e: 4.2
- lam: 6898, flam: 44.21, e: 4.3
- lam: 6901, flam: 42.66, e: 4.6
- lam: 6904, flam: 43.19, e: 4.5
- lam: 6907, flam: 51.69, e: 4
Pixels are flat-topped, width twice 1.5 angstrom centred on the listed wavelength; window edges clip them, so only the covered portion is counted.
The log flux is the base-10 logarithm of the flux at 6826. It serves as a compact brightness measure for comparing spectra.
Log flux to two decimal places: 1.64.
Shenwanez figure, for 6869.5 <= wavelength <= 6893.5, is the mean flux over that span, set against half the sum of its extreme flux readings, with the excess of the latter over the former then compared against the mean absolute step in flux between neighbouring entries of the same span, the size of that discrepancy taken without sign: 4.5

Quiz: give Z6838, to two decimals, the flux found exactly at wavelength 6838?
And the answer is 50.34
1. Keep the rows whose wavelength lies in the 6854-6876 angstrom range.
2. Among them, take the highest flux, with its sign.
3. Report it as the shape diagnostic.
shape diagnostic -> 45.82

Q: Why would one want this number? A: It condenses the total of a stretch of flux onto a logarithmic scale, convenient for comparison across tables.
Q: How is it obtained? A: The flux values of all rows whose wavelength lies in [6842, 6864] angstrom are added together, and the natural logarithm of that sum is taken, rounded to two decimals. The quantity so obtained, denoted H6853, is 5.69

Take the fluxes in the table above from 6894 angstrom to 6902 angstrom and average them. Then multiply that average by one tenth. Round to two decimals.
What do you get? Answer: 4.46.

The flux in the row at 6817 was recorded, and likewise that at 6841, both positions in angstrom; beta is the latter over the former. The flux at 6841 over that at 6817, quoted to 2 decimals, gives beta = 0.99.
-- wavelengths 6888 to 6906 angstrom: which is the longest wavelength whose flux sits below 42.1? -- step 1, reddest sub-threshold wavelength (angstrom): 6889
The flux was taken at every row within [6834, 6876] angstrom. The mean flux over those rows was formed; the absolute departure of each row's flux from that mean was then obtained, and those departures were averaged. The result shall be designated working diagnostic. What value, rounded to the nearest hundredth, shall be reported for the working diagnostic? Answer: 2.89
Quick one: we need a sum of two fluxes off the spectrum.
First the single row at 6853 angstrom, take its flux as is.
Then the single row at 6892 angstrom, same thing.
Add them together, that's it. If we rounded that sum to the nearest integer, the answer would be 87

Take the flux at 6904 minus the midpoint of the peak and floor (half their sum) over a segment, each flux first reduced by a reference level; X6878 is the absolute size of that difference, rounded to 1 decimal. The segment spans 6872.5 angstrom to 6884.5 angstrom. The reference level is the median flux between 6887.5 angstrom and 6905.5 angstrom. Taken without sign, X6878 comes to 5.0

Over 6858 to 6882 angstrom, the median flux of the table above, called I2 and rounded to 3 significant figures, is 41.1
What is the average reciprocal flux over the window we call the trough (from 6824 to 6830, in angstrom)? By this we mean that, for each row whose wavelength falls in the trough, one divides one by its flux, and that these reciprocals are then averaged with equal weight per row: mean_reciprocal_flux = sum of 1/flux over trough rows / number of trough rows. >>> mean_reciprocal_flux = 0.0229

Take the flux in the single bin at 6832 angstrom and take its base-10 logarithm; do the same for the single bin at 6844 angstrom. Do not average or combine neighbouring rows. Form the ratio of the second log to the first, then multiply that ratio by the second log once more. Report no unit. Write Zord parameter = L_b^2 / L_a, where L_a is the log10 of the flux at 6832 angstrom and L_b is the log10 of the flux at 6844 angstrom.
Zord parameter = 1.54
